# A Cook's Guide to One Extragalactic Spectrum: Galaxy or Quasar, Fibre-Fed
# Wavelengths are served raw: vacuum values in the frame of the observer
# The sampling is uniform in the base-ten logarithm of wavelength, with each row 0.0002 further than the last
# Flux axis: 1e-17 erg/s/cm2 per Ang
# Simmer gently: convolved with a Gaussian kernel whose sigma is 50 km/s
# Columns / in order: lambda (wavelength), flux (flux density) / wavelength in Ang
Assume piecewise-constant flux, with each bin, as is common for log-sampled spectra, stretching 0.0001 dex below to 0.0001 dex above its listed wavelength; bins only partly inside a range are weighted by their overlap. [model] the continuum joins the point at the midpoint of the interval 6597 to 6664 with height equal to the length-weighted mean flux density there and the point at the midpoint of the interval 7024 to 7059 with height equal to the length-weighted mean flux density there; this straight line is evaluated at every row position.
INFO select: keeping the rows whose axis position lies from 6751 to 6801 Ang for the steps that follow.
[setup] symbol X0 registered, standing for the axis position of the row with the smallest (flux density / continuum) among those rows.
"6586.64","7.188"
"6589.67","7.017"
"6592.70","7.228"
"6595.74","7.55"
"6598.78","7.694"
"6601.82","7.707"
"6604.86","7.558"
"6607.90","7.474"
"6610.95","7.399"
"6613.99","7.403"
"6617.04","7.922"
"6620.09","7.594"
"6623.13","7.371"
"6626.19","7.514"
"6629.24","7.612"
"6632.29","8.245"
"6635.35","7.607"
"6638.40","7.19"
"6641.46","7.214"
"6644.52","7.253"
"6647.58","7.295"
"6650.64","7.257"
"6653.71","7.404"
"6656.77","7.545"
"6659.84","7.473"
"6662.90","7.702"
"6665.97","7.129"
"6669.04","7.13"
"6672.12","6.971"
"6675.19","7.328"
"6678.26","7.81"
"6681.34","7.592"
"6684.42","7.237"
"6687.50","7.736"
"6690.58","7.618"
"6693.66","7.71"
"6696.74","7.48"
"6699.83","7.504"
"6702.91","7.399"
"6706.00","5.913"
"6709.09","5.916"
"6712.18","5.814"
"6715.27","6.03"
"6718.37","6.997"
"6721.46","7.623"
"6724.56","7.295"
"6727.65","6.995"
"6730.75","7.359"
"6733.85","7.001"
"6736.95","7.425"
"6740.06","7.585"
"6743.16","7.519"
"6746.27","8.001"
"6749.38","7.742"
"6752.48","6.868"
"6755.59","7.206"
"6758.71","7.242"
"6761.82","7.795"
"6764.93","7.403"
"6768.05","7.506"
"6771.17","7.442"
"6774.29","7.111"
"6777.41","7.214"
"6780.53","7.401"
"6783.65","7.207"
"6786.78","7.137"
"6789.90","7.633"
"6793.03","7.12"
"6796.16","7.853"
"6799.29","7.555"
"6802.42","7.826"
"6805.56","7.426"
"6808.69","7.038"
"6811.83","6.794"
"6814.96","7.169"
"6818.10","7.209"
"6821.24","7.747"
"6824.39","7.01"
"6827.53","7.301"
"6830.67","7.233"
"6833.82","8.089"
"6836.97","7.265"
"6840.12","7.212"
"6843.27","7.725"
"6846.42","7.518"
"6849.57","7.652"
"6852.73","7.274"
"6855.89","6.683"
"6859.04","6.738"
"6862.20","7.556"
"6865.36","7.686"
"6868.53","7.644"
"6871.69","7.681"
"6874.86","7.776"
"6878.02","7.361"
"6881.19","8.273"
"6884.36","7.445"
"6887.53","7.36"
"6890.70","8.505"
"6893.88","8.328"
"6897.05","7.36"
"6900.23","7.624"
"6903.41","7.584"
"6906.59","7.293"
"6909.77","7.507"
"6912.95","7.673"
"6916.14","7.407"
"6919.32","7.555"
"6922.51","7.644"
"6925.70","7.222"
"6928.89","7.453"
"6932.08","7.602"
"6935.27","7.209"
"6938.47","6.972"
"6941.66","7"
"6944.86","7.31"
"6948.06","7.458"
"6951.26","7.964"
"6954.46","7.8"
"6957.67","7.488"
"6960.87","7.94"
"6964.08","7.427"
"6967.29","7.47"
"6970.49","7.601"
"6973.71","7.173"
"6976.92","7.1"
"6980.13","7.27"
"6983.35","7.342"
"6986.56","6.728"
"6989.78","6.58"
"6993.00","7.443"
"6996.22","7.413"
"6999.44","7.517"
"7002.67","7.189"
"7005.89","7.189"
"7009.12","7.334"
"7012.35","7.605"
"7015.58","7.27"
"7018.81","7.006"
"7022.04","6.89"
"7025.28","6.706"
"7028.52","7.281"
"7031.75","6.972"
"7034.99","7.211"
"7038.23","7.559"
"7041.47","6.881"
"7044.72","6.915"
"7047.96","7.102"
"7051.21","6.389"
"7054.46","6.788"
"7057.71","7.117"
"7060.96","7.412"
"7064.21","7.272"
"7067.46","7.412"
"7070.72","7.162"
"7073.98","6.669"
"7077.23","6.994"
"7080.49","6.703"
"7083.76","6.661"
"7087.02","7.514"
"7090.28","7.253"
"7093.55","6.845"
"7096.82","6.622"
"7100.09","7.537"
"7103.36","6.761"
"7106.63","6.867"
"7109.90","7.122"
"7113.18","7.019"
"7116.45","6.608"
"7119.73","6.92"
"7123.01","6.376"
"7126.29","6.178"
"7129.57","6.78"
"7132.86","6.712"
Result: 6752.48 Ang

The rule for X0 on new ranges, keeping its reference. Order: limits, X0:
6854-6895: 6855.89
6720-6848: 6811.83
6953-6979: 6976.92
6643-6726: 6712.18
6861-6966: 6938.47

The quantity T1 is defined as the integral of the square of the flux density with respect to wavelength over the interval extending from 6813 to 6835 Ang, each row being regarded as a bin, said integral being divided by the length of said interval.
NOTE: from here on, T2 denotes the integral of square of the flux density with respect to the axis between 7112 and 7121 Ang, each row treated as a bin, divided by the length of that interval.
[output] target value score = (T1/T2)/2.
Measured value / 0.58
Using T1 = 54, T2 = 47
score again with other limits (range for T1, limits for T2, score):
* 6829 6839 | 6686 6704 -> 0.49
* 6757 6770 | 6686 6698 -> 0.48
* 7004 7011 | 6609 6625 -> 0.47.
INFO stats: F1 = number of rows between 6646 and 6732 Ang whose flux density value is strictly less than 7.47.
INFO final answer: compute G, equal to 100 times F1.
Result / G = 1700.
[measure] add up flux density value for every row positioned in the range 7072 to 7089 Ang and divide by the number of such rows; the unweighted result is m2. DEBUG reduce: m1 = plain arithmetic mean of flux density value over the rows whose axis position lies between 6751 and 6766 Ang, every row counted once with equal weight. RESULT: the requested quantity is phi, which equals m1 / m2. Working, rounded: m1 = 7.30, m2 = 6.91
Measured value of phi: 1.06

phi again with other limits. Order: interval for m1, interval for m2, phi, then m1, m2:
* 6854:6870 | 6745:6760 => 0.98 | 7.26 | 7.41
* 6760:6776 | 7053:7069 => 1.03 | 7.45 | 7.20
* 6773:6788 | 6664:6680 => 0.99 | 7.21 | 7.27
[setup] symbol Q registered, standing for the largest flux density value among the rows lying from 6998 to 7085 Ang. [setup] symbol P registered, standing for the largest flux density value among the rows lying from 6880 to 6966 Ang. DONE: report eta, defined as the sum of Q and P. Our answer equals 16.1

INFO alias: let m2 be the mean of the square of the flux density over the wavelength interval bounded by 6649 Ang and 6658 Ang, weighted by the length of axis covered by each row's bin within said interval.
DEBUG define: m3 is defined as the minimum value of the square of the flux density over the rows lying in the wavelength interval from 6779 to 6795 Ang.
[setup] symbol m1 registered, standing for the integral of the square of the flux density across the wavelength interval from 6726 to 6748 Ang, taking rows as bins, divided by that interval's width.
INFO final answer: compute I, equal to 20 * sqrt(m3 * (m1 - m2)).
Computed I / 86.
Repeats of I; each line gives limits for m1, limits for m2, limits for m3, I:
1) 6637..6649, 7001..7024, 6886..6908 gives 96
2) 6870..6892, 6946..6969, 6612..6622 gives 208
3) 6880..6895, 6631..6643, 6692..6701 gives 381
